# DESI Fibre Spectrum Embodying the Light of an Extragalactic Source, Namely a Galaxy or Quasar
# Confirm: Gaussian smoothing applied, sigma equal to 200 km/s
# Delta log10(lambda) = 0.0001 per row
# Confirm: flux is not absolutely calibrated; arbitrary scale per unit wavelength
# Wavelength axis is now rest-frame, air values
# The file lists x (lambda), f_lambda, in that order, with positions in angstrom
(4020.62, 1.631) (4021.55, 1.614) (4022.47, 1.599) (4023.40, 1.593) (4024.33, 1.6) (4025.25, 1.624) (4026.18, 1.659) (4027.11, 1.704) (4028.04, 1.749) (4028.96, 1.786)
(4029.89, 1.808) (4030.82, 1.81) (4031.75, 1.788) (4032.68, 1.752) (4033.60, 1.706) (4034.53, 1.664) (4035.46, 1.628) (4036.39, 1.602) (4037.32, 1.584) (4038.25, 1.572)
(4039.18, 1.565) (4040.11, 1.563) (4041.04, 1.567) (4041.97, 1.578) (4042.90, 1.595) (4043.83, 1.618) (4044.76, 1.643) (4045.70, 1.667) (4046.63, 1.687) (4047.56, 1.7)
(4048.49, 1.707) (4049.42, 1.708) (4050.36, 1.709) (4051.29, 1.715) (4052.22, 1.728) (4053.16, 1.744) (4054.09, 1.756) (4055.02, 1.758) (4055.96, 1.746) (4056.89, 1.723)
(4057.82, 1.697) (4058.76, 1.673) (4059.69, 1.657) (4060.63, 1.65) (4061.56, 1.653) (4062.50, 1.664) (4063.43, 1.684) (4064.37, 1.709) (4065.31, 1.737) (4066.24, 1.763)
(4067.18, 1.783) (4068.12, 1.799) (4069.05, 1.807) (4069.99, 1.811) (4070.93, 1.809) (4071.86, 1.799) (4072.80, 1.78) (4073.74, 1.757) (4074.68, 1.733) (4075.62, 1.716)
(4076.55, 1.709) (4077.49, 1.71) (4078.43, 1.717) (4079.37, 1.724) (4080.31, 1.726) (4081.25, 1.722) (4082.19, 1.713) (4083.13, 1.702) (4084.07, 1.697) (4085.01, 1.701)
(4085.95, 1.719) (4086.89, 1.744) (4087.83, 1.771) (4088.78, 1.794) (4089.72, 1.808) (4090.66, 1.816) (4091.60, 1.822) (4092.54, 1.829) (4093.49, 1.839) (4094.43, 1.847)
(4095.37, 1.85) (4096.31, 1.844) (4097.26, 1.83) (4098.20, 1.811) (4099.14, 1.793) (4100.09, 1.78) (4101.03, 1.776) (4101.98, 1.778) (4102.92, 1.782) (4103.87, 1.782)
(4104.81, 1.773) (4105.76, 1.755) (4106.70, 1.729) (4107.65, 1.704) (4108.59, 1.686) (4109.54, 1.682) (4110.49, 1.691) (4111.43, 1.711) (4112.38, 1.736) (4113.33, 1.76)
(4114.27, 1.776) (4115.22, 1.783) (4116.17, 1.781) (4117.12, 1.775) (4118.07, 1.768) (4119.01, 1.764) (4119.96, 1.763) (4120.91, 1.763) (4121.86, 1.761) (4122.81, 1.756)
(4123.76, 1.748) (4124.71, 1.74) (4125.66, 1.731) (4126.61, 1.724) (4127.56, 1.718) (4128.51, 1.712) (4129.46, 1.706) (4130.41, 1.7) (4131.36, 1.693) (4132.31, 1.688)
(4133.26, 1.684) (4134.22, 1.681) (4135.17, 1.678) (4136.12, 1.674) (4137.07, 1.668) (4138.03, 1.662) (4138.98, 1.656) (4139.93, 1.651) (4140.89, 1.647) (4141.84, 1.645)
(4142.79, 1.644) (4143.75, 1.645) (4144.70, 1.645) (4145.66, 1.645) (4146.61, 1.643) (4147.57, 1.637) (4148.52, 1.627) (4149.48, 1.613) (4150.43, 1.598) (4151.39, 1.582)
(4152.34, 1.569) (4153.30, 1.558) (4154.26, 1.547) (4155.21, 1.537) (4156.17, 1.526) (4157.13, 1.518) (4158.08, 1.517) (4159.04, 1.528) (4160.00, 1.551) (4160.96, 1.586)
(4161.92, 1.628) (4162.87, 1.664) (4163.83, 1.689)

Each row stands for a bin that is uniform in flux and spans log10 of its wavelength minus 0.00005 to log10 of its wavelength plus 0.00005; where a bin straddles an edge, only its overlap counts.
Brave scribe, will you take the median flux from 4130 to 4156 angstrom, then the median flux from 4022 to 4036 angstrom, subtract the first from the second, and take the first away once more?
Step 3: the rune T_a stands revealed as -1.59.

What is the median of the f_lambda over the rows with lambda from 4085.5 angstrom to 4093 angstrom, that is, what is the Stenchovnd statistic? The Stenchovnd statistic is 1.80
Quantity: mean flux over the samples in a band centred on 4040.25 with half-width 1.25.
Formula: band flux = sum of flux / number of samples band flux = 1.57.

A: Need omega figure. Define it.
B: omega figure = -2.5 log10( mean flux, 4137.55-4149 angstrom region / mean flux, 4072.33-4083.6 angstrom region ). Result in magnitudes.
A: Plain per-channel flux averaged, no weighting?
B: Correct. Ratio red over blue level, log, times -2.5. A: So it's 0.052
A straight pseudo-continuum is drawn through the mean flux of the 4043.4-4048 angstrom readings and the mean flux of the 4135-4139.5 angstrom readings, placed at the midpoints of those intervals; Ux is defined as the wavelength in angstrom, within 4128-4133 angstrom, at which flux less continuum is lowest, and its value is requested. 4132.31 angstrom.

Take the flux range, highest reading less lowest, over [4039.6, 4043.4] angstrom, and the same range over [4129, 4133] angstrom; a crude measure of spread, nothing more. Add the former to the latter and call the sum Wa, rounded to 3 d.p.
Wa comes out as 0.050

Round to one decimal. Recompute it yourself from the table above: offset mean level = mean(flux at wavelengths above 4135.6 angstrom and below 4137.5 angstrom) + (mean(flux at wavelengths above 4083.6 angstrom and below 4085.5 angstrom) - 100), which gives -96.6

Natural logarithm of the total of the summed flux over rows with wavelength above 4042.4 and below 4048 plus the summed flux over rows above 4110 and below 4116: 3.0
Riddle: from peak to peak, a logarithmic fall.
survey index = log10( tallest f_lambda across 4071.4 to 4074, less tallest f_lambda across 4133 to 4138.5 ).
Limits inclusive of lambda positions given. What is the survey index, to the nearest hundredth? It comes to -0.94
